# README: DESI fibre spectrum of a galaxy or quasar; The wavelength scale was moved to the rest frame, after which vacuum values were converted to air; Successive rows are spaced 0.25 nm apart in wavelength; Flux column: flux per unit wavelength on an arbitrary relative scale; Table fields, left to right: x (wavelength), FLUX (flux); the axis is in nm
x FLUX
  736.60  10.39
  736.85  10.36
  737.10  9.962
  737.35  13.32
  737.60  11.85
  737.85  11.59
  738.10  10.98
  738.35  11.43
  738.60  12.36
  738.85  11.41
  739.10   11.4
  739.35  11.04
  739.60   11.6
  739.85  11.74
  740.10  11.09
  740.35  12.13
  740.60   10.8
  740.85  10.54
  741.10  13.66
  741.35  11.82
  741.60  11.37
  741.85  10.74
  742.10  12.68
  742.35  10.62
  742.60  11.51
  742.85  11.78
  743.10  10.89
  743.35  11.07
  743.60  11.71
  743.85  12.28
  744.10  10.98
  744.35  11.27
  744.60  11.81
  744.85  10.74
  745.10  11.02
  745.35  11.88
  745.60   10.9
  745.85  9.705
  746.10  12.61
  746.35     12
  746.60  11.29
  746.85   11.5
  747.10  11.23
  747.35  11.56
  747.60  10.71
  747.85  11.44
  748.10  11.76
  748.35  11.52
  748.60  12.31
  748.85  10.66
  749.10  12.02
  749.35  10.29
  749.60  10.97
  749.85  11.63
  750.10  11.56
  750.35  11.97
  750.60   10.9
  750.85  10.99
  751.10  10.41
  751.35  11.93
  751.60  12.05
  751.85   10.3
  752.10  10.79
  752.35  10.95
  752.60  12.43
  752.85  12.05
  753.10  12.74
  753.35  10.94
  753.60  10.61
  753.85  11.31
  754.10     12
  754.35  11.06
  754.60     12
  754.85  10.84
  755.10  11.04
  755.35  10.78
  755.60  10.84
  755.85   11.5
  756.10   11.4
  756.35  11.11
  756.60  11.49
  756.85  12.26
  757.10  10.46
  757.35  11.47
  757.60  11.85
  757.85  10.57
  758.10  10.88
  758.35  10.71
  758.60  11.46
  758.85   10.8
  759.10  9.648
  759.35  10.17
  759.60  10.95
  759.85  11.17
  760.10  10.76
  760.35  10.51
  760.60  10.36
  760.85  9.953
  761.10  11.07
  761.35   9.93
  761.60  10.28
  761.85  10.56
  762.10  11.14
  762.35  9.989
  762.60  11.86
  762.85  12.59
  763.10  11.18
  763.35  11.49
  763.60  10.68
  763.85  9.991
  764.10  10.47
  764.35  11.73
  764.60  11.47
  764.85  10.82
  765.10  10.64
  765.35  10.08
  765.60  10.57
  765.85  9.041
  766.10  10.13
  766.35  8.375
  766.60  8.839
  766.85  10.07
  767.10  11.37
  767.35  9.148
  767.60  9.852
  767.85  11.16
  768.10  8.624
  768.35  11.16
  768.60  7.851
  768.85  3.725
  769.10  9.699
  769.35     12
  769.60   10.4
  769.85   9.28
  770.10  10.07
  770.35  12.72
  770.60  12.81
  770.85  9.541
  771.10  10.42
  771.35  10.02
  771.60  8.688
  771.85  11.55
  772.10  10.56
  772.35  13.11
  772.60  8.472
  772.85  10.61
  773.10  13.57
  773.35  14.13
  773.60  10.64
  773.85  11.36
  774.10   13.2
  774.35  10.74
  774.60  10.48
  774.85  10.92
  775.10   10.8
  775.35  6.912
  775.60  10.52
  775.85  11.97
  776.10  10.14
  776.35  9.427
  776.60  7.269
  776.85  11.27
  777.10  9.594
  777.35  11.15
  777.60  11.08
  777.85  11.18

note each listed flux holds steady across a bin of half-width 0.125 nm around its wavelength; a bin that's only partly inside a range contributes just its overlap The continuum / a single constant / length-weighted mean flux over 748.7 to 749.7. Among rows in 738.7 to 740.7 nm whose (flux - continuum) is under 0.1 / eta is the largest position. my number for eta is 740.60 nm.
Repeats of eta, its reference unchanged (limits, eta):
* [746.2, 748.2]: 747.60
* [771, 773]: 772.85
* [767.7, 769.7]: 769.60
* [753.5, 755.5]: 755.35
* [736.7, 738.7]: 738.10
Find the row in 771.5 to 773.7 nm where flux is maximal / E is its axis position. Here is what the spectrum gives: 773.35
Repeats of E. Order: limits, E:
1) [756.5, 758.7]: 756.85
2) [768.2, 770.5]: 770.35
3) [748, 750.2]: 748.60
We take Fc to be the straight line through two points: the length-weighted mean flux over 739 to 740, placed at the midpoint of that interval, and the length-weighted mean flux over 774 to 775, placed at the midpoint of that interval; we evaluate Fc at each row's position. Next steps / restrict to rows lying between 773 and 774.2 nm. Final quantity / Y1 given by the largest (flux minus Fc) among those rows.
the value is 2.8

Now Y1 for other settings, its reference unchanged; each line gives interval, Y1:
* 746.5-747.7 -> 0.2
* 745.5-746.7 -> 1.2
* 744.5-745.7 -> 0.5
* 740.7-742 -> 2.2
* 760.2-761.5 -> -0.3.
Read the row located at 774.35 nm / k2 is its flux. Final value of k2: 10.74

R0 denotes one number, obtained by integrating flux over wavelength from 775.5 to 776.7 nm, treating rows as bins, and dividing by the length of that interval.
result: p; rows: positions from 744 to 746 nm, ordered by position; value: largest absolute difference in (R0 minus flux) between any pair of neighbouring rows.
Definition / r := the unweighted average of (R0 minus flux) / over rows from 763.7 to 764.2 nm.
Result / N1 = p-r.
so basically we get 1.5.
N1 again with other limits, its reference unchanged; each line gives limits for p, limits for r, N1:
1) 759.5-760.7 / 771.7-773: 1.4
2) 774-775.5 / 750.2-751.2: 5.0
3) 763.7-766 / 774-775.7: 2.1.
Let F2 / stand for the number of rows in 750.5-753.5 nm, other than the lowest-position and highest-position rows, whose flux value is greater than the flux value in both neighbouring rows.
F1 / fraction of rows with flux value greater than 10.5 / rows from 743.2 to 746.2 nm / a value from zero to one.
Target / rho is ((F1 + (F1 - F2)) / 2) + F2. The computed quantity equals 2.92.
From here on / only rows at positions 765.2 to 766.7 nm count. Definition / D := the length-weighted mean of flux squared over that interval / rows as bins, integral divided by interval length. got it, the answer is 92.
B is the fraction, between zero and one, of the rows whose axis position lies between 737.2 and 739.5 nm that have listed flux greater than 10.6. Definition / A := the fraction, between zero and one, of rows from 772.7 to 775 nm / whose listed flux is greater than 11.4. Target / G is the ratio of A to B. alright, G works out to 0.3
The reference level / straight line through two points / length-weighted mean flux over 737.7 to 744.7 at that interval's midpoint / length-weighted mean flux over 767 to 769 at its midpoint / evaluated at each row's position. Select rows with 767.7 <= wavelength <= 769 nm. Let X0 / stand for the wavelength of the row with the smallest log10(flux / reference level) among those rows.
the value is 768.85 nm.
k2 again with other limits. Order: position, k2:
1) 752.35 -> 10.95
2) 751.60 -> 12.05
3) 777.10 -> 9.594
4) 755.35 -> 10.78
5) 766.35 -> 8.375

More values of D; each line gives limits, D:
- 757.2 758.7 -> 124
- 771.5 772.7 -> 114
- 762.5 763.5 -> 138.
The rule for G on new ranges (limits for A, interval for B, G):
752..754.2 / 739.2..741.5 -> 0.5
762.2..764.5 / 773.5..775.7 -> 0.7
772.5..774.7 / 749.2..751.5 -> 0.4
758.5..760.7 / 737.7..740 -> 0.1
